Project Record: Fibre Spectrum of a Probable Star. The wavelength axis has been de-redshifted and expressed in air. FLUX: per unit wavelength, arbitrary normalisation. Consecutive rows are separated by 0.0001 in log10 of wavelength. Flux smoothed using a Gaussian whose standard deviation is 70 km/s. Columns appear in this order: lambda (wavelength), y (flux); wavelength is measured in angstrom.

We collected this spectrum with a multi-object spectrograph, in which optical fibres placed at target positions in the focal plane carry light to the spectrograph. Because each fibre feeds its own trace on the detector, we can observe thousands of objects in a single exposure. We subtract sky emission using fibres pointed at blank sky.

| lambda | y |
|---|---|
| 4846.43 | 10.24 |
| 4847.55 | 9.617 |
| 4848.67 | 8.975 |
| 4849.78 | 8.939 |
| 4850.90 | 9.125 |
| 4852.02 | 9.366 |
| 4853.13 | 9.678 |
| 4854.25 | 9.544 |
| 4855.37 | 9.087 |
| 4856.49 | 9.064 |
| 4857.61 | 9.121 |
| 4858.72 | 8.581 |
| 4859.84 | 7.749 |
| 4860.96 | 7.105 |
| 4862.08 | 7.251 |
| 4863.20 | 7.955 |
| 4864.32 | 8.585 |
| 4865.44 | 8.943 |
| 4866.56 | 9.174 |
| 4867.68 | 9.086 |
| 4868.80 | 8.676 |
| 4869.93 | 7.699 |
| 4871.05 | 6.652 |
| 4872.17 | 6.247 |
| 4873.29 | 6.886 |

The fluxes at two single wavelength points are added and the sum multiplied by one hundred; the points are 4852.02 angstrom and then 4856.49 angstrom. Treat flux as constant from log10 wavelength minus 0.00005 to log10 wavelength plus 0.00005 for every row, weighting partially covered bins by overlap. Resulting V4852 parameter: 1843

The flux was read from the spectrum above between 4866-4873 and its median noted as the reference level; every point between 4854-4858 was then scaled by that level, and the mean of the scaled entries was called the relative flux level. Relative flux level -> 1.12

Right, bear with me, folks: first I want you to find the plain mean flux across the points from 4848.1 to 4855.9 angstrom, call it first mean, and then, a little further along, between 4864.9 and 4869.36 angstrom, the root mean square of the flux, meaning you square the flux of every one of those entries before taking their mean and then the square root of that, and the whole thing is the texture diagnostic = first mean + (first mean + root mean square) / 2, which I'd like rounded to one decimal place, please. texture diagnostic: 18.4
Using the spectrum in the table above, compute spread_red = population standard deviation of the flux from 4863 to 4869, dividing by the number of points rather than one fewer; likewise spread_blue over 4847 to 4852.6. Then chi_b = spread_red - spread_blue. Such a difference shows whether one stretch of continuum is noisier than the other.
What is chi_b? 0.2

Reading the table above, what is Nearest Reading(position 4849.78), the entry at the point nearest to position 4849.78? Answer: 8.939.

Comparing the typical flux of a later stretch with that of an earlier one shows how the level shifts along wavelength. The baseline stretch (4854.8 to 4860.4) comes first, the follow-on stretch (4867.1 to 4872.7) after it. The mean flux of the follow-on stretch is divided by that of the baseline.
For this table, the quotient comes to 0.88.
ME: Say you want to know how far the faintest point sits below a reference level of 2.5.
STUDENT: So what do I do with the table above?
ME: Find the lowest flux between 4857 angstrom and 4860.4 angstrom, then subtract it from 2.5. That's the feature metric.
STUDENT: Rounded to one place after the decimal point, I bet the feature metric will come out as -5.2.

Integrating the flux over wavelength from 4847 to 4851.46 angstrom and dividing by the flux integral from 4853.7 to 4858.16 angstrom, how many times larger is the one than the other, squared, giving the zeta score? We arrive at 0.99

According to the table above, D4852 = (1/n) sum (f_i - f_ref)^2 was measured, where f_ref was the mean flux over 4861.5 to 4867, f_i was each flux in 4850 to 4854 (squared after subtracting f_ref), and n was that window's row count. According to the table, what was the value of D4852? 1.1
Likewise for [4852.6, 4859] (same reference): 0.8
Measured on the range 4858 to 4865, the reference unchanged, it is 0.6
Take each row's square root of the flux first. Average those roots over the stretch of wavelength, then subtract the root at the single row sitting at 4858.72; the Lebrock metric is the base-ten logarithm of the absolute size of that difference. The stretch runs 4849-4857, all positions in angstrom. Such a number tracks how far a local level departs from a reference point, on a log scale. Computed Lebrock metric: -0.95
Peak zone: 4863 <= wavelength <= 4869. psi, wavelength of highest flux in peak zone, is 4866.56 angstrom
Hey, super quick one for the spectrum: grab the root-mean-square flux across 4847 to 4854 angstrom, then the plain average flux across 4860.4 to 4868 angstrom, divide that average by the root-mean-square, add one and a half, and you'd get 2.39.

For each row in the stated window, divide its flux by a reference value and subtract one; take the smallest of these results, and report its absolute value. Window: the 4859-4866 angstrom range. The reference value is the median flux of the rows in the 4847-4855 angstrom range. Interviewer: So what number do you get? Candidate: 0.24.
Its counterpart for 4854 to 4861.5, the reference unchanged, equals 0.24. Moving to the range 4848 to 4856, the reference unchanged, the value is 0.05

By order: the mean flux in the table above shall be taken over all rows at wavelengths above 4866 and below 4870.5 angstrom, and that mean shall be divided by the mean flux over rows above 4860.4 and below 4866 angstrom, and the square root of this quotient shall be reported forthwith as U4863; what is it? 1.04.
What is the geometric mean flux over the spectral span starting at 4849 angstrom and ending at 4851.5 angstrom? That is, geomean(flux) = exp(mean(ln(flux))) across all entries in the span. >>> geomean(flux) 9.03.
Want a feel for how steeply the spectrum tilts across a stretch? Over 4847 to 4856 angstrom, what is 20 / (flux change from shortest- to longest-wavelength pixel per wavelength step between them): -295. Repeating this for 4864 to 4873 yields -67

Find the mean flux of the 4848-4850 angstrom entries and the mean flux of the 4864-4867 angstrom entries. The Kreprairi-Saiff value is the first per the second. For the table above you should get 1.01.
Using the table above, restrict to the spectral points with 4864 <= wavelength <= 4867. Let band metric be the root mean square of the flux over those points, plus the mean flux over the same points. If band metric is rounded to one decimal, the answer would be 17.8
